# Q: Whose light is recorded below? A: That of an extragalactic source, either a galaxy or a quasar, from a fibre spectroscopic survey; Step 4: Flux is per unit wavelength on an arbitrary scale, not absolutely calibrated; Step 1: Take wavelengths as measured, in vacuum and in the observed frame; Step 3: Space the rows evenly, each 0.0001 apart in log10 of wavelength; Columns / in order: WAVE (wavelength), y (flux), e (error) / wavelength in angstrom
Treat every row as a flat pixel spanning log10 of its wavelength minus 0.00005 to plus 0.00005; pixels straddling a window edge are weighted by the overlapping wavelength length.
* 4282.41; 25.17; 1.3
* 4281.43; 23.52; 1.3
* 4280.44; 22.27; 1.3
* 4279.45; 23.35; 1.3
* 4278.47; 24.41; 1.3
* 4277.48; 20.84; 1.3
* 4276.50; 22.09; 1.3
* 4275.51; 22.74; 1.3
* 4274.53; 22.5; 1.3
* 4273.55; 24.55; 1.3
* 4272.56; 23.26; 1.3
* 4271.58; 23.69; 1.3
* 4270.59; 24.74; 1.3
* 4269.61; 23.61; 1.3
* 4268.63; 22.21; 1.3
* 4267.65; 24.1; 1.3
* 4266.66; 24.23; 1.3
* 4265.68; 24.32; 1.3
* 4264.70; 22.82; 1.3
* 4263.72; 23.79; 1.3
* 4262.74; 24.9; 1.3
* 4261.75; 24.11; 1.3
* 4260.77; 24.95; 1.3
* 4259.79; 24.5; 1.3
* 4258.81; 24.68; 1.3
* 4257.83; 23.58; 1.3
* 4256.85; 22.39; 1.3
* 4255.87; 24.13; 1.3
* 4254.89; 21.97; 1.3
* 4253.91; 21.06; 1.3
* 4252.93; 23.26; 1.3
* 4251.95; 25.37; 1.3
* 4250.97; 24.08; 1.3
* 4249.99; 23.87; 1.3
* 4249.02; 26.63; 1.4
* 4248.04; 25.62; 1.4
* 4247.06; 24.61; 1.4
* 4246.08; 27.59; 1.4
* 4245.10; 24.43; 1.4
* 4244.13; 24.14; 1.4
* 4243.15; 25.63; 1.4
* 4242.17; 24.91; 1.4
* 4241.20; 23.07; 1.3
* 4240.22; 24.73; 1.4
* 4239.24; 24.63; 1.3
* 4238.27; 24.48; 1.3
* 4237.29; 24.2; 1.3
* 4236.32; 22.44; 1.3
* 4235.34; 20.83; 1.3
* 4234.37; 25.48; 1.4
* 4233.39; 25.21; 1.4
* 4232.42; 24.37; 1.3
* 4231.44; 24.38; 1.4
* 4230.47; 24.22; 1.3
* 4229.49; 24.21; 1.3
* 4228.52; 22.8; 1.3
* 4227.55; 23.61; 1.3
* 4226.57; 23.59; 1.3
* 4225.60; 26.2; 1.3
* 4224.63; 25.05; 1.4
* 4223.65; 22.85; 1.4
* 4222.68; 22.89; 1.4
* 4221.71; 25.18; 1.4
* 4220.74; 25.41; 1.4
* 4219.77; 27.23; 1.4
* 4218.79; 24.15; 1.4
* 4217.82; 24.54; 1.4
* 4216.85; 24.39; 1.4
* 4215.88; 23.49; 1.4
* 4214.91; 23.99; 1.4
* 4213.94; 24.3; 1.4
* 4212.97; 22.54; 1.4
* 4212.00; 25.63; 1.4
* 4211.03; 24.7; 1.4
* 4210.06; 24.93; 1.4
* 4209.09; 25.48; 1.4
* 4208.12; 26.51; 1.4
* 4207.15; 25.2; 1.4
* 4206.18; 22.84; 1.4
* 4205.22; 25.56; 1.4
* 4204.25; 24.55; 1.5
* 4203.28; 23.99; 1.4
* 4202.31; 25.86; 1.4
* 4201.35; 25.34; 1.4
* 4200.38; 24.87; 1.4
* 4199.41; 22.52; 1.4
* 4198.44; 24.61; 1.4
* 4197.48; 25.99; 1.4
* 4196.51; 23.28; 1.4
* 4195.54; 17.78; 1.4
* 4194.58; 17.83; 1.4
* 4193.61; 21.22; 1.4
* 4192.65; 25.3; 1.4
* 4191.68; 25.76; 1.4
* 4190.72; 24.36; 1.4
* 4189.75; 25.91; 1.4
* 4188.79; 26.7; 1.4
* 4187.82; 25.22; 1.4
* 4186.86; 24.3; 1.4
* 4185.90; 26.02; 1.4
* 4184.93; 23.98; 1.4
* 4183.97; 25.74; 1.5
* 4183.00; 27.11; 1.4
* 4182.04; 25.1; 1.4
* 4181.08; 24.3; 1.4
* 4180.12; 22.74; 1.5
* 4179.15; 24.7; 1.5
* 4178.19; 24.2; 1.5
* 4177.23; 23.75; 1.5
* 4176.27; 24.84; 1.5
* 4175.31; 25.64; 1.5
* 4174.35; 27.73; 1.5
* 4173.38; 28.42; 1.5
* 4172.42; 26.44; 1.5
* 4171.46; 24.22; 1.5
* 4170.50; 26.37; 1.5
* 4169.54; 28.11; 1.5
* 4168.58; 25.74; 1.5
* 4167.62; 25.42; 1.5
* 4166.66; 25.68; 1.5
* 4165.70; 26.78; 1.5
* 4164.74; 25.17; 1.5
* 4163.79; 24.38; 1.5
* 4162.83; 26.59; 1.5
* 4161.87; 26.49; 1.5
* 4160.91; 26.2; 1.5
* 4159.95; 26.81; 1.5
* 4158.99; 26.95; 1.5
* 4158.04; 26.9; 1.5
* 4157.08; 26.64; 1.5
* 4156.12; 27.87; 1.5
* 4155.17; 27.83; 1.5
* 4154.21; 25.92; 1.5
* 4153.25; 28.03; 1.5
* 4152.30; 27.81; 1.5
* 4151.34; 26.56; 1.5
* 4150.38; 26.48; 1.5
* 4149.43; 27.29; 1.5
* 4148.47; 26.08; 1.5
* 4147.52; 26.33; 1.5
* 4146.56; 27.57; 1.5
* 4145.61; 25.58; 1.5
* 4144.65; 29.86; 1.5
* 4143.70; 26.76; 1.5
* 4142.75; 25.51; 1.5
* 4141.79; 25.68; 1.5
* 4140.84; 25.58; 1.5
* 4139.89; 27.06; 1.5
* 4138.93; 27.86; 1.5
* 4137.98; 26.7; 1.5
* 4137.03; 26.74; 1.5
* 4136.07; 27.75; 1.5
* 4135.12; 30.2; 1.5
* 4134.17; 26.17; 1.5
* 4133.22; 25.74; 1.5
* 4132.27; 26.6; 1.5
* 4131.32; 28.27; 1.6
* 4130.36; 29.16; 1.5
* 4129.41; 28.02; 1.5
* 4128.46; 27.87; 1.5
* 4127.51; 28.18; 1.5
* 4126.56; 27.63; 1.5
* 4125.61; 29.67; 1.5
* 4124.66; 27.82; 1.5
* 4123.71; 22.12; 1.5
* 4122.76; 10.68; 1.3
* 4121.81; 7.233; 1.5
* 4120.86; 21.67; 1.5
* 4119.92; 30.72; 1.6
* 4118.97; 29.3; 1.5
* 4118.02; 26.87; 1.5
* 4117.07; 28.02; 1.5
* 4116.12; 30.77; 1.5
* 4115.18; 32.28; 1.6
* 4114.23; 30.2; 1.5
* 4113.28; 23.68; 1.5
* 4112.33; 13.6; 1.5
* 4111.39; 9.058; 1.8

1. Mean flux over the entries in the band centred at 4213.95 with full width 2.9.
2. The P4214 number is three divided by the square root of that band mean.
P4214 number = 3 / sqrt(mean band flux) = 0.617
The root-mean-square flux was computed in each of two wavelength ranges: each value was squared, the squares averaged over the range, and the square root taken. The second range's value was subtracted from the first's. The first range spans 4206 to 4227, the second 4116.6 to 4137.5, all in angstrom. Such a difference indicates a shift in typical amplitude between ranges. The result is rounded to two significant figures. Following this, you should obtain -1.8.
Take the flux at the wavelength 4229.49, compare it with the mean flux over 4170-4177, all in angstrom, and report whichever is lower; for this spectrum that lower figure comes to 24.2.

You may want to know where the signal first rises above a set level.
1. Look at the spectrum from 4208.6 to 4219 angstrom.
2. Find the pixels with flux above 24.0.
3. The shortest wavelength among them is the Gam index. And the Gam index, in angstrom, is 4209.09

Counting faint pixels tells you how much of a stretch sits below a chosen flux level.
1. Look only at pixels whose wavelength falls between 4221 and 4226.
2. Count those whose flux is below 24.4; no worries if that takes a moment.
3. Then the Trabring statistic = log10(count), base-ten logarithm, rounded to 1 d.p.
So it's 0.3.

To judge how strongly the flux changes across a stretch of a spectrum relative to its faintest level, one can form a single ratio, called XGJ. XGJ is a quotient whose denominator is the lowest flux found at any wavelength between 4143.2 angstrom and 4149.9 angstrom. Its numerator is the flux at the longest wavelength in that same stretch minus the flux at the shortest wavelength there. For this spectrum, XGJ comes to 0.02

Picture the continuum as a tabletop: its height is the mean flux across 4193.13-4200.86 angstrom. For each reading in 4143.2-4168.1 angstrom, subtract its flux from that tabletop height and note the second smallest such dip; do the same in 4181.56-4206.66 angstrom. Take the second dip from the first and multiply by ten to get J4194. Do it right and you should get -13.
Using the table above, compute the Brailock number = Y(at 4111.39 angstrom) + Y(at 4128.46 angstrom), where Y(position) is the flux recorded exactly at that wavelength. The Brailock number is 36.9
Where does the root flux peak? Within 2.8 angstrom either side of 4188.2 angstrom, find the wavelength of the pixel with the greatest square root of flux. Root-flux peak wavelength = 4188.79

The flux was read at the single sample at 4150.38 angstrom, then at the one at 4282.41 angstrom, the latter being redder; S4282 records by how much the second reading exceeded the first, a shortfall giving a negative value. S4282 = -1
